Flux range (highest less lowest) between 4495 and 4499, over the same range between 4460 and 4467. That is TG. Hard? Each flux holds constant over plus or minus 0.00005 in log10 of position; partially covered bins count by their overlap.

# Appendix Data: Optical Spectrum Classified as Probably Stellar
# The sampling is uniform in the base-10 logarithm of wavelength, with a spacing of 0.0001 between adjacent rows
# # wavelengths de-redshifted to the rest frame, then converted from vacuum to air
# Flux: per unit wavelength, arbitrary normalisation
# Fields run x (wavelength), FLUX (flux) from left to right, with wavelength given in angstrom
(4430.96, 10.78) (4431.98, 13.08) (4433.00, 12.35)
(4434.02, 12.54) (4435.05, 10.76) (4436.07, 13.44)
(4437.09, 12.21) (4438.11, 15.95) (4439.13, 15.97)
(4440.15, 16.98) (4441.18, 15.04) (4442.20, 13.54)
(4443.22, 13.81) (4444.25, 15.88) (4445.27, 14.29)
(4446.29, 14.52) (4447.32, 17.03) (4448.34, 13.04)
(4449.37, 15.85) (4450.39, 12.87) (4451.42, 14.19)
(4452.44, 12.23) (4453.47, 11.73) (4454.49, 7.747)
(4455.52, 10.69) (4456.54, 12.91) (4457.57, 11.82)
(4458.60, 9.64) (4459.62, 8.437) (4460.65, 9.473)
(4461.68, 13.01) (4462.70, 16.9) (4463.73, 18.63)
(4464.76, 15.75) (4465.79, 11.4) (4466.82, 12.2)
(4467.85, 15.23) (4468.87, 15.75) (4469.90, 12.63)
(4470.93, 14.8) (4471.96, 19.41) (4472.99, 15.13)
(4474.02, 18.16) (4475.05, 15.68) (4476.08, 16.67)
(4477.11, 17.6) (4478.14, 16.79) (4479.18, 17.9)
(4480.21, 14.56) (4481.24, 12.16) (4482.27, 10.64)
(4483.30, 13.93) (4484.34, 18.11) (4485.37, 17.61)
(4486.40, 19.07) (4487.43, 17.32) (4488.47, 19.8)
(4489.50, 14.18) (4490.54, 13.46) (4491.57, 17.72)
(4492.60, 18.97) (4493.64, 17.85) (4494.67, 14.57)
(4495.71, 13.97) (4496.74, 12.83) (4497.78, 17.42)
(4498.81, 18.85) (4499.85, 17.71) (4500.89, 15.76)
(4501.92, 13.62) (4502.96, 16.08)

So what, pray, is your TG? 0.66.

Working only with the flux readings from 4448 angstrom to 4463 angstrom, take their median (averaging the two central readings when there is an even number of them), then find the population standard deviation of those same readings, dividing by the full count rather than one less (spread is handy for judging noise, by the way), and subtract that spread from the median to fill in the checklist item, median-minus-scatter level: 9.8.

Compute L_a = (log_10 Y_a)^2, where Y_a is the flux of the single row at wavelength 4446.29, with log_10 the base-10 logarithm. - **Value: 1.35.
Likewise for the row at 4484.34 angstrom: 1.58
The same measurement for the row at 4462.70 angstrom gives 1.51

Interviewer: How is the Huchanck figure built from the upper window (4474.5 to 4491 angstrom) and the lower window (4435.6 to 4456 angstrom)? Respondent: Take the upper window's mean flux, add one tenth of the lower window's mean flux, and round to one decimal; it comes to 17.4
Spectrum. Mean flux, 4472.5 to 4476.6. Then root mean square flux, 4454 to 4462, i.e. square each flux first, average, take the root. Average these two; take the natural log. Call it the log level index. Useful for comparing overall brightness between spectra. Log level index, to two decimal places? 2.60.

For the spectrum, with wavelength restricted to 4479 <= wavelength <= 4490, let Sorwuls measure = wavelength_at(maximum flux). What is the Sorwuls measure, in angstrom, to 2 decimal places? 4488.47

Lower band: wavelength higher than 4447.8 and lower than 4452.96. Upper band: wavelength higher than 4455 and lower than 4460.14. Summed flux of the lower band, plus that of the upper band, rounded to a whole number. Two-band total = 122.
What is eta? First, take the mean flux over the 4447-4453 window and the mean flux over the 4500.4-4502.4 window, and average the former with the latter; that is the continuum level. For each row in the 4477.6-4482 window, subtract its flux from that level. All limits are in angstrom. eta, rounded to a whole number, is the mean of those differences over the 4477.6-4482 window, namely -1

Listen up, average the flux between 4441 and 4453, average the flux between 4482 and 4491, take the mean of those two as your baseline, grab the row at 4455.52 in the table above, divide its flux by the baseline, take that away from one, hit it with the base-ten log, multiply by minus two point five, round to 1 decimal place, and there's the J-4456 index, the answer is 1.3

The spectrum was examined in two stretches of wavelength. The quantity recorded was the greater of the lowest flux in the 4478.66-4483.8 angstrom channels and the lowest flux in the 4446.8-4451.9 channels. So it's 12.9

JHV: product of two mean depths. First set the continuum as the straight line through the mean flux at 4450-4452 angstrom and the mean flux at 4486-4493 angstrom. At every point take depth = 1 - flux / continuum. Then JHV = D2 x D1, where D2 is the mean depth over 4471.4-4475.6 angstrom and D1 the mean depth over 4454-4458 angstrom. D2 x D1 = -0.021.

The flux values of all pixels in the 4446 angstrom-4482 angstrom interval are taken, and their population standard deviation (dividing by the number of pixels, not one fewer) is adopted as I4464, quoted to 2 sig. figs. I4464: 2.9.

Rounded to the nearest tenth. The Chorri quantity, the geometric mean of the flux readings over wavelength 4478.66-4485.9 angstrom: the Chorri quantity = 14.7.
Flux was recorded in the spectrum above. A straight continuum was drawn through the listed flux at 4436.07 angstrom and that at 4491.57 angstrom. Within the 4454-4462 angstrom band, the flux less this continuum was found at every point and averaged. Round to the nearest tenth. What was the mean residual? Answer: -4.7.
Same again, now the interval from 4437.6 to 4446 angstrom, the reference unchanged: 1.3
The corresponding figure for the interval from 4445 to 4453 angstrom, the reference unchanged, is -0.2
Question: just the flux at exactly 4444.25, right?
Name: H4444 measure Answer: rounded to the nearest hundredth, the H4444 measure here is 15.88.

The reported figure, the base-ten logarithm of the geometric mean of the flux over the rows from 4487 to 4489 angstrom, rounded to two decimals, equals 1.27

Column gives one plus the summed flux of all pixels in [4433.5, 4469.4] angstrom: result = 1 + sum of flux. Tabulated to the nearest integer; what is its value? 472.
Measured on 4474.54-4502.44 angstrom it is 436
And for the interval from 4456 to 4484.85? 406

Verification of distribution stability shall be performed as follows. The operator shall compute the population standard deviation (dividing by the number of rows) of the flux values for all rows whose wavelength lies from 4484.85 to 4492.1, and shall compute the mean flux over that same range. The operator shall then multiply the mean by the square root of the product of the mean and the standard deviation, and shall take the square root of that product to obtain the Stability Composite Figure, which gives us 10.2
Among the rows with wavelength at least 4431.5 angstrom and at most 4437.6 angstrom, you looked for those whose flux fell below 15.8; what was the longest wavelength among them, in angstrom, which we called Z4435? 4437.09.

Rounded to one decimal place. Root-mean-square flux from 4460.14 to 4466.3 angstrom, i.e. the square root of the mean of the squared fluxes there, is 14.5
